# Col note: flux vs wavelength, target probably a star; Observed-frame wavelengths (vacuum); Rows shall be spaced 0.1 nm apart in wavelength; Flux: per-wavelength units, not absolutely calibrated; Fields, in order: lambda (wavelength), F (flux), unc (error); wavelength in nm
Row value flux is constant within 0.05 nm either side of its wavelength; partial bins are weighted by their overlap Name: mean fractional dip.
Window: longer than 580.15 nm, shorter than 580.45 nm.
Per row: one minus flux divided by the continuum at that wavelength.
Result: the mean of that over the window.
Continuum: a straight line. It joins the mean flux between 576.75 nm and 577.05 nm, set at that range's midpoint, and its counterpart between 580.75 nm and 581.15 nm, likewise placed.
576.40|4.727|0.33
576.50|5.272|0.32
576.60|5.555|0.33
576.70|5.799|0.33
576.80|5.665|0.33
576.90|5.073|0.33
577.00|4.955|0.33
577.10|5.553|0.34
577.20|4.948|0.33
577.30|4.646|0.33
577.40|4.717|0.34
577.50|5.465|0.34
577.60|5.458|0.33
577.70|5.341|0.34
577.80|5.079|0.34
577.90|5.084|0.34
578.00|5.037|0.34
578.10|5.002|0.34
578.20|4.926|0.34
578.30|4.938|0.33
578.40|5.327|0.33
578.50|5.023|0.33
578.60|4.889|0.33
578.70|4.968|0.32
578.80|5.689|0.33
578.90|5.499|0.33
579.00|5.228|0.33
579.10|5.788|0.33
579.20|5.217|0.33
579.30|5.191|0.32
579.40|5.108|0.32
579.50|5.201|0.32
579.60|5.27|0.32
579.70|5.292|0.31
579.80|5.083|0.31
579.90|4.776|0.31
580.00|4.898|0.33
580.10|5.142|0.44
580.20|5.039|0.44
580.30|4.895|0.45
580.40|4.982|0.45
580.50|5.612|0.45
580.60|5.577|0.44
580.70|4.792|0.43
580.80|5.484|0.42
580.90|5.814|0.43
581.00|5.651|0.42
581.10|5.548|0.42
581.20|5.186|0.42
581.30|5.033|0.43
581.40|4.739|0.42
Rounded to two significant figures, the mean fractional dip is 0.11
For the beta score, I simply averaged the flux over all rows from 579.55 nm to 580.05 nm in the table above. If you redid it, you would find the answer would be 5.1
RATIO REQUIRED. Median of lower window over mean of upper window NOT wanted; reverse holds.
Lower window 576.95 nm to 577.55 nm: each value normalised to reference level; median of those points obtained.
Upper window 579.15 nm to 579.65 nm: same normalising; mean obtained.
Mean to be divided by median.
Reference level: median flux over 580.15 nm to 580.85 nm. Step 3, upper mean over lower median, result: 1.05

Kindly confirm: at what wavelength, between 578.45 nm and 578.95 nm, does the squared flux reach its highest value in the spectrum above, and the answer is 578.80 nm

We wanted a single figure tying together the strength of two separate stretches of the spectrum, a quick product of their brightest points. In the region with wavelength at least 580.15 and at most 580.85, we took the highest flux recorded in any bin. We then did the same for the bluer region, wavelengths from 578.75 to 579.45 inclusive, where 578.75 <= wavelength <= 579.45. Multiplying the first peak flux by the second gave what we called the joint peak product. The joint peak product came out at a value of 32.5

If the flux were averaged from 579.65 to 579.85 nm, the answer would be 5.2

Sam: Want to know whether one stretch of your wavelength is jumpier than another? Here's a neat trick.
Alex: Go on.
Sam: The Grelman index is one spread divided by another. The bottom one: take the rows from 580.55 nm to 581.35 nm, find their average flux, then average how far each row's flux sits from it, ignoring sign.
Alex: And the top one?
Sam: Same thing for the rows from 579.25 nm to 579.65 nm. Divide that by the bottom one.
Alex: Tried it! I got 0.2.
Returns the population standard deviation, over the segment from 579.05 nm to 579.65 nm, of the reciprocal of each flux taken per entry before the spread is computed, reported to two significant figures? 0.0075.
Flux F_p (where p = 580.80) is 5.484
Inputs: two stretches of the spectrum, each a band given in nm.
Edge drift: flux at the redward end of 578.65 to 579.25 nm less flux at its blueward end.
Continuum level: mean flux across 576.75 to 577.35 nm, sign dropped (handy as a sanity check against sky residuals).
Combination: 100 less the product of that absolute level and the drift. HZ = 99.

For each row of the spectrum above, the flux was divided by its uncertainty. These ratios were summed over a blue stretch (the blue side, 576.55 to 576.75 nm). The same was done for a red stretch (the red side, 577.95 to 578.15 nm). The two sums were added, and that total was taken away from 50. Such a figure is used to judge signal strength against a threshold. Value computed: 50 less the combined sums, -14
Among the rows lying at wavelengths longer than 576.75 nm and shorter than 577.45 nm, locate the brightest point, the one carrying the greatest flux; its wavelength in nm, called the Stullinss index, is 576.80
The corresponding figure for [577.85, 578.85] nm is 578.80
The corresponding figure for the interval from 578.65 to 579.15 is 579.10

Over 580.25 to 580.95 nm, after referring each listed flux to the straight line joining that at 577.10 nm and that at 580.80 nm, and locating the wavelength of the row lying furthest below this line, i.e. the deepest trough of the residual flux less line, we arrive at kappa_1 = 580.70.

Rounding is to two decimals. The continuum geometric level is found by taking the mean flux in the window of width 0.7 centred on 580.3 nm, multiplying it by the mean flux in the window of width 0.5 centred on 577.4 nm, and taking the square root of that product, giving 5.10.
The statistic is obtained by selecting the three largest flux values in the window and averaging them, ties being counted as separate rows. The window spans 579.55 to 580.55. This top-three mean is 5.39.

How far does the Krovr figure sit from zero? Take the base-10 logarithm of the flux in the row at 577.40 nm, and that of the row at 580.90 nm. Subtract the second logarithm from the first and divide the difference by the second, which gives -0.12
